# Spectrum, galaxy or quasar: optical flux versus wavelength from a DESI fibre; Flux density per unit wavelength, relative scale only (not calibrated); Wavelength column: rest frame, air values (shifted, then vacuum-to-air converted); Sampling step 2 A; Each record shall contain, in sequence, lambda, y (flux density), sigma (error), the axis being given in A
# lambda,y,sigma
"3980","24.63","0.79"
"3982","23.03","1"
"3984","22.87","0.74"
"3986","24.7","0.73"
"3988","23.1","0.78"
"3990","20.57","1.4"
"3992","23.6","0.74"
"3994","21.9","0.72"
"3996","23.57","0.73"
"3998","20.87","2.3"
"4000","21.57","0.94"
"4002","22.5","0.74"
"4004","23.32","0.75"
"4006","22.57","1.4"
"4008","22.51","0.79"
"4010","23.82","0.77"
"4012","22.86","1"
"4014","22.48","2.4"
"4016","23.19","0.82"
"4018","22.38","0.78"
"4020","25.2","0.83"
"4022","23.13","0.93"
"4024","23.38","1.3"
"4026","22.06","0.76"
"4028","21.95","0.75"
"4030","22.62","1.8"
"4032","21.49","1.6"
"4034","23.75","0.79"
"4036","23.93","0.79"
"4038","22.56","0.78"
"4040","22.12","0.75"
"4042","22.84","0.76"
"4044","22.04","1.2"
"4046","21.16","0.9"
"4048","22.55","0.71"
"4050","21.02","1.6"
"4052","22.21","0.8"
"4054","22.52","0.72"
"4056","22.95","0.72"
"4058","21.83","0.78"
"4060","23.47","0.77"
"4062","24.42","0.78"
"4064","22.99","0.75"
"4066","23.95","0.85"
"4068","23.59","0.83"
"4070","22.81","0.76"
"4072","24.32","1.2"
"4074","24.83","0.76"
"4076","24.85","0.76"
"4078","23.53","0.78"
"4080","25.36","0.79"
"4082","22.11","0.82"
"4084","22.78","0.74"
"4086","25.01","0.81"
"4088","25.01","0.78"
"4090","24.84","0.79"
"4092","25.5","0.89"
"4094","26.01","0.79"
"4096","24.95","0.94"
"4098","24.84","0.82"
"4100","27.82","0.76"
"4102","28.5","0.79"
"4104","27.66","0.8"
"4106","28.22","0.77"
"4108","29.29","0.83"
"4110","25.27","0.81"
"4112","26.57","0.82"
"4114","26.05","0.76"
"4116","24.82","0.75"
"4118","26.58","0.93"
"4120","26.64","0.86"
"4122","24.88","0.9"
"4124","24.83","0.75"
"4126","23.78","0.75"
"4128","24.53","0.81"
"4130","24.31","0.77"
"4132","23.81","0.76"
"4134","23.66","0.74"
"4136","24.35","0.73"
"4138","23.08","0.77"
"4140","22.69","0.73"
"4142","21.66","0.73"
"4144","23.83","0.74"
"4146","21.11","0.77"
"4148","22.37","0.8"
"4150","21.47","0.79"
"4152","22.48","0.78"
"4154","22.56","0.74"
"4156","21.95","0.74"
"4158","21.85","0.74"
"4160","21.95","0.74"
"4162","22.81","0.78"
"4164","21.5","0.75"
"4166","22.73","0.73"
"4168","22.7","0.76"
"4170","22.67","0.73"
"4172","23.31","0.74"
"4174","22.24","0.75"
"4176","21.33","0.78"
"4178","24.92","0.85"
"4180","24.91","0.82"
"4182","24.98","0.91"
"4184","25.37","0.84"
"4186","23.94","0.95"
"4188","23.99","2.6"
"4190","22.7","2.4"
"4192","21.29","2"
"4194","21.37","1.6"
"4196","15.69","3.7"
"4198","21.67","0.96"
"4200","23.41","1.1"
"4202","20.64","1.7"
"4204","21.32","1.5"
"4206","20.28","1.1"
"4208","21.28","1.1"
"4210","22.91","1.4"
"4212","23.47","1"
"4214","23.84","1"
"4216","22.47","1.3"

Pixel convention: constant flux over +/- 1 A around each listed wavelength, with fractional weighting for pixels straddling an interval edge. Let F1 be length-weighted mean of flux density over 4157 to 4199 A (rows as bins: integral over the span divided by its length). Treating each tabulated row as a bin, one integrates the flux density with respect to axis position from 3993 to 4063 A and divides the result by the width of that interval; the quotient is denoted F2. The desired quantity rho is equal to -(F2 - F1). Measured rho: -0.1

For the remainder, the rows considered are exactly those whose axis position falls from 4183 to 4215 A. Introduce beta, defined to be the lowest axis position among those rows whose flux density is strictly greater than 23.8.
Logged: 4184 A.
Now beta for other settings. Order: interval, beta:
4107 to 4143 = 4108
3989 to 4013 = 4010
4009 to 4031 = 4010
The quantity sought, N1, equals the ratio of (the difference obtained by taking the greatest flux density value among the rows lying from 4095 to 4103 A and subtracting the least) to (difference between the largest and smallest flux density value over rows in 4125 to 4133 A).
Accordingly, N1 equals 4.9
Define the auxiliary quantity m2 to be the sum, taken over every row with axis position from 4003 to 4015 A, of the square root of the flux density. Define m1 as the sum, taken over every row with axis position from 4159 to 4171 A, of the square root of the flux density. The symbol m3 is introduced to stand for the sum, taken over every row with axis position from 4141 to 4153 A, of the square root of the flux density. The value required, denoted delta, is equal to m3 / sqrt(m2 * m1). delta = 0.99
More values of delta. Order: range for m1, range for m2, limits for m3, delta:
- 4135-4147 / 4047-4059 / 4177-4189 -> 1.05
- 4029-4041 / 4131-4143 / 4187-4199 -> 0.96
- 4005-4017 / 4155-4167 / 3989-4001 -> 0.99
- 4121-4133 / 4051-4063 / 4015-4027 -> 0.99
